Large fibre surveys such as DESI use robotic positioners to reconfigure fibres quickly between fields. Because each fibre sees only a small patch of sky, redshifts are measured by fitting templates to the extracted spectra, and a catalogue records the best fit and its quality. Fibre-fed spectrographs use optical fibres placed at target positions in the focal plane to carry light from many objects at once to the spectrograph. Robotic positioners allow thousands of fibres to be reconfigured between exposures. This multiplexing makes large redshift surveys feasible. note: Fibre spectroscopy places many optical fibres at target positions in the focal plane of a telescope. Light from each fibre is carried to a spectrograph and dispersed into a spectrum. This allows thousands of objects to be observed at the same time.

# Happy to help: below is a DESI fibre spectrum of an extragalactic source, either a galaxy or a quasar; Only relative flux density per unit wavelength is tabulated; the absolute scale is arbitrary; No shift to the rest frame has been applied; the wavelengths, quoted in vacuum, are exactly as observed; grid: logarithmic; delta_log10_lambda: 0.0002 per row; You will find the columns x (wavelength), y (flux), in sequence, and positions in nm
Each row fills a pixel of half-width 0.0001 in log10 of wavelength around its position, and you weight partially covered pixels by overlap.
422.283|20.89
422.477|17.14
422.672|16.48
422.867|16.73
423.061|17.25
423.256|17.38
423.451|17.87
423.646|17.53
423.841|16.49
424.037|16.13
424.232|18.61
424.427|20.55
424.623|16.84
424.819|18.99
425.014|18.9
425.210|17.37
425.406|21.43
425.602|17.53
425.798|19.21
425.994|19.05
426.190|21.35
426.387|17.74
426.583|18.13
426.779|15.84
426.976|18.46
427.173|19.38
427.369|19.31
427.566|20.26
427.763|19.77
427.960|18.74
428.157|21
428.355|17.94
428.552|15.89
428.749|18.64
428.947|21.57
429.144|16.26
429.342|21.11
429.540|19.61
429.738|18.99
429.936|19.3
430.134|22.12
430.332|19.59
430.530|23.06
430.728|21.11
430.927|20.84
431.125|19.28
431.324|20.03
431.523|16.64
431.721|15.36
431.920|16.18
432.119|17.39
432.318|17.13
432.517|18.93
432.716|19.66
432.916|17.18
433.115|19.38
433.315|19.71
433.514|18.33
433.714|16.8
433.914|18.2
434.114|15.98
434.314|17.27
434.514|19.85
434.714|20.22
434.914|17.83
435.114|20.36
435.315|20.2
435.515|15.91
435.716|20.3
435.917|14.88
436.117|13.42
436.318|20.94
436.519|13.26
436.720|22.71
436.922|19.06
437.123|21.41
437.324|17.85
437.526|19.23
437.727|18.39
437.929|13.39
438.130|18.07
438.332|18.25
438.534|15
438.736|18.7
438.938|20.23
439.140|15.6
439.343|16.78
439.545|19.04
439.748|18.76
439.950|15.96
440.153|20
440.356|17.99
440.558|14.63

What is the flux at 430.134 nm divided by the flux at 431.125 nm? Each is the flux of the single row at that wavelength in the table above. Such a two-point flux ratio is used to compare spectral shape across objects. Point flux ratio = 1.1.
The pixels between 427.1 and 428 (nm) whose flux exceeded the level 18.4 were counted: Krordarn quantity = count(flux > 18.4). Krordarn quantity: 5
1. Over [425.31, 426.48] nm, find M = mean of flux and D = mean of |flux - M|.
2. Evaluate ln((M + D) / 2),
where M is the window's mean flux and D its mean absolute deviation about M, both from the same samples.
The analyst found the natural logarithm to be 2.34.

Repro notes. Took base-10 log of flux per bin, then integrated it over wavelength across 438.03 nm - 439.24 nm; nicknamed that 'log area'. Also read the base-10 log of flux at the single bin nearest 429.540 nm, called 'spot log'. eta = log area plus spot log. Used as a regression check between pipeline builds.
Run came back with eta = 2.80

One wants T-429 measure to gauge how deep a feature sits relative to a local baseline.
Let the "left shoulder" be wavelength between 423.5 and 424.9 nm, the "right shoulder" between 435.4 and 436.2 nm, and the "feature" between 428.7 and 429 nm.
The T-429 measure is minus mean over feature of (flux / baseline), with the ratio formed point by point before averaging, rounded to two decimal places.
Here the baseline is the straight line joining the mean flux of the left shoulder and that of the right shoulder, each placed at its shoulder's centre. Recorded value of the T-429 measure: -1.17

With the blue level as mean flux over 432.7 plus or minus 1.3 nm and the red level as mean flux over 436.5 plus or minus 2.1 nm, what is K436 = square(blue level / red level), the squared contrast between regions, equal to 0.96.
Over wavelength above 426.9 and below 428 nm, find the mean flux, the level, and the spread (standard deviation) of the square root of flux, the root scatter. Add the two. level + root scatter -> 19.4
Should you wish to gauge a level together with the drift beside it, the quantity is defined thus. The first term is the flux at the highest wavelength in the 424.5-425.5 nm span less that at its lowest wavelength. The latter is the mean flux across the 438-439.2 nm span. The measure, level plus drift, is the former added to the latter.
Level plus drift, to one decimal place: 22.2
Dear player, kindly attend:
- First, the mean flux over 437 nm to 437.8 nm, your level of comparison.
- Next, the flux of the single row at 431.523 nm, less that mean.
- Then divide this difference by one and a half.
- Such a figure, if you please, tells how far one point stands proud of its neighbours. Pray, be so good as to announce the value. -1.7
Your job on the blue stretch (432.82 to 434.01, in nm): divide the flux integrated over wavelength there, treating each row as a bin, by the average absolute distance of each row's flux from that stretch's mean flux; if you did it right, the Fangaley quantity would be 25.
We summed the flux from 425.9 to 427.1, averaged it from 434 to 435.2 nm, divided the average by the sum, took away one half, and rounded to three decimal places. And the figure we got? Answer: -0.332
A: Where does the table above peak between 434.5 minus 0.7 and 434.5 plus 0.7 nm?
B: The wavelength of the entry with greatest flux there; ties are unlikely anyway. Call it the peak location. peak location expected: 435.114 nm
